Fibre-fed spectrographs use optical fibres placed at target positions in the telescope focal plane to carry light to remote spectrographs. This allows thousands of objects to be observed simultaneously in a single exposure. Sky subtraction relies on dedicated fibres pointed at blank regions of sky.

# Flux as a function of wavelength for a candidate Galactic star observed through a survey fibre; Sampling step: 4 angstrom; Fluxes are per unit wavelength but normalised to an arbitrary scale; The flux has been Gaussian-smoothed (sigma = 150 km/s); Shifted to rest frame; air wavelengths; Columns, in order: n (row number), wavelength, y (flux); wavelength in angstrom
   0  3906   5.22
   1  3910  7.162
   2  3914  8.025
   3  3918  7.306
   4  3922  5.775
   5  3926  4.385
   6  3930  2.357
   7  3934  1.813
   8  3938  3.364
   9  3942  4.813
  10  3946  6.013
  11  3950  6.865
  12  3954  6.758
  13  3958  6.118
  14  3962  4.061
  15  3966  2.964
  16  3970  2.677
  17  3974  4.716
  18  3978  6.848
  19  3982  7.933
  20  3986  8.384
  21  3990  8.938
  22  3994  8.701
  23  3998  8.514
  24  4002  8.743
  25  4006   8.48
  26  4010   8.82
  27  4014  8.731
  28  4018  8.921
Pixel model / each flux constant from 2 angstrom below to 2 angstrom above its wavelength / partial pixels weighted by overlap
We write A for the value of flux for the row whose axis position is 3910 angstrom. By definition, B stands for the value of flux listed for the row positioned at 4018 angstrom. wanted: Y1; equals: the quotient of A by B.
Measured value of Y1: 0.80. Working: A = 7.162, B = 8.921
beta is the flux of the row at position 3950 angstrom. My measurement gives 6.865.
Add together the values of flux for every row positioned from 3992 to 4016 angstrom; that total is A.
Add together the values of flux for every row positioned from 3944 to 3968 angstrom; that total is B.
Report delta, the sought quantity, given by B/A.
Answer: 0.6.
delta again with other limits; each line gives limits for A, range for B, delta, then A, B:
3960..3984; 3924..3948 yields 0.8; 29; 23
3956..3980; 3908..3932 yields 1.3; 27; 35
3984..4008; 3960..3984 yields 0.6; 52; 29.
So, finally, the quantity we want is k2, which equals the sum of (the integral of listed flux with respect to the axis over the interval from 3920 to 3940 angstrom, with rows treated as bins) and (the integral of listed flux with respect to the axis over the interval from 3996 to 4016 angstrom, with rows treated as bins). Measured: 244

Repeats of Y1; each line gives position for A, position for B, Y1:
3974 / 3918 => 0.65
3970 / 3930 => 1.14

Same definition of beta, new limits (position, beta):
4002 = 8.743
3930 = 2.357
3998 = 8.514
